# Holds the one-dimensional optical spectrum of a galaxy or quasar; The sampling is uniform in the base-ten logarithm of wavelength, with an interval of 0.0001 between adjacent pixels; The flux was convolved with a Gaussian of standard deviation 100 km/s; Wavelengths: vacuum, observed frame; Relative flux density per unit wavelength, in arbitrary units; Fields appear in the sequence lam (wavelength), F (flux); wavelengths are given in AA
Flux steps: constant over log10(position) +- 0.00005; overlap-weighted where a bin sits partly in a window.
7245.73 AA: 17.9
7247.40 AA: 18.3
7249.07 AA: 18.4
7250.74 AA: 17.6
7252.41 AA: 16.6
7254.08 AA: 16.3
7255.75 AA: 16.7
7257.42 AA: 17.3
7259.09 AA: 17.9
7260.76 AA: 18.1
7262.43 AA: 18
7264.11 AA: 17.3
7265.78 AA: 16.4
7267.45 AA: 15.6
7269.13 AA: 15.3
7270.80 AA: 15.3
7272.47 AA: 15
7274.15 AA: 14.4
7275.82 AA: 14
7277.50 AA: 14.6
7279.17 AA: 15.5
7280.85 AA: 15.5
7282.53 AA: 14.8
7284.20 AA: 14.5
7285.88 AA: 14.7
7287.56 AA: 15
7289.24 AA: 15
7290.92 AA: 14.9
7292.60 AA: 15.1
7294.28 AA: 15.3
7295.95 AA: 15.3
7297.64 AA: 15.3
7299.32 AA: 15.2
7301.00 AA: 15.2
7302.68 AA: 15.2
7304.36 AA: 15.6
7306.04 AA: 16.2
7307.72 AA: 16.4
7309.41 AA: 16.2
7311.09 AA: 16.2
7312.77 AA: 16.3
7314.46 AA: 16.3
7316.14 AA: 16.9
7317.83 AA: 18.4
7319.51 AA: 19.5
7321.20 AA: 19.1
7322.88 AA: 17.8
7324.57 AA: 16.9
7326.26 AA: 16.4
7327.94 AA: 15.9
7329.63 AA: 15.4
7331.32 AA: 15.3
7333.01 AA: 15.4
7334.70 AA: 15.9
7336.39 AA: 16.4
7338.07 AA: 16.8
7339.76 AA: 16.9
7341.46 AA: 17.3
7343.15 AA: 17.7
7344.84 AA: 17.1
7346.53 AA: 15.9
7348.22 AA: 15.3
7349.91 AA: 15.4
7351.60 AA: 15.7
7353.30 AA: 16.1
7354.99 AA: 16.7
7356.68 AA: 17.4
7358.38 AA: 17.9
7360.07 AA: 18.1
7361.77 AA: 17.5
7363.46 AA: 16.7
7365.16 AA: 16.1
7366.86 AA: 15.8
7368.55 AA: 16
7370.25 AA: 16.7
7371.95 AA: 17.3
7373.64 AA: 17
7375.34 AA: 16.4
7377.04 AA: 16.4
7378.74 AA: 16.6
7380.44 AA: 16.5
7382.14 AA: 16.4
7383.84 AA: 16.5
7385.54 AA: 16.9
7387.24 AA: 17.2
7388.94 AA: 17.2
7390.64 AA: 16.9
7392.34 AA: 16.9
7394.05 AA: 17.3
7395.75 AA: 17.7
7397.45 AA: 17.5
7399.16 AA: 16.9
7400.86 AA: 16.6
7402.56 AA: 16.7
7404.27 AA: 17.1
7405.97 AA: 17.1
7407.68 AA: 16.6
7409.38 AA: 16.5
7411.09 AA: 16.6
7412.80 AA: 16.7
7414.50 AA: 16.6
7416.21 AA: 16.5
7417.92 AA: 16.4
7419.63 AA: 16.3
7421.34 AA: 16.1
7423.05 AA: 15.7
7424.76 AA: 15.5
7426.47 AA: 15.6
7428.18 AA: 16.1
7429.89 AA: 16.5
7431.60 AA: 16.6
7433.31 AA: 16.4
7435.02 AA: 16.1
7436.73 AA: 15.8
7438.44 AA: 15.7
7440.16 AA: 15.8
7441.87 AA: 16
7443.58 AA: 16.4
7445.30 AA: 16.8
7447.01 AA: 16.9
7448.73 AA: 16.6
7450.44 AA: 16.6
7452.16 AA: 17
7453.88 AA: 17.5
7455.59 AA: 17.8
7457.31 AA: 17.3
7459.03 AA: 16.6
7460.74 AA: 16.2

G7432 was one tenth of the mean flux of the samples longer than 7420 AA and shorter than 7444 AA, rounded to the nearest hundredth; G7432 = 1.60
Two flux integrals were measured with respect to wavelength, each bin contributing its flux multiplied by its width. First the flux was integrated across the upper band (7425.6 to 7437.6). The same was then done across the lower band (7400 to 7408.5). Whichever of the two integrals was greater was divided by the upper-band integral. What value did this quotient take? 1.00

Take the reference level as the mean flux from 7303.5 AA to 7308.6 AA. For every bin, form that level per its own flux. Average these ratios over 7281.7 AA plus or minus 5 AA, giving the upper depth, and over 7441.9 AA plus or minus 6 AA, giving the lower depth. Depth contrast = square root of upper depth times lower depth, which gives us 1.03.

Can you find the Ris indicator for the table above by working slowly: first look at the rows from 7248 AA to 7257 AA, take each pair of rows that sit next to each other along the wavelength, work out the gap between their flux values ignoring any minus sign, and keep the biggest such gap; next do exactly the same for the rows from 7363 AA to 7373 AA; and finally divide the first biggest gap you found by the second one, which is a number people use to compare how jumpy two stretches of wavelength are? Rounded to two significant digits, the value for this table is 1.4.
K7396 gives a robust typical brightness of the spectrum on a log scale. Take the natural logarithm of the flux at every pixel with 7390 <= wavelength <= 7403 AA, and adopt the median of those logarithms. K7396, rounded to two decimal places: 2.83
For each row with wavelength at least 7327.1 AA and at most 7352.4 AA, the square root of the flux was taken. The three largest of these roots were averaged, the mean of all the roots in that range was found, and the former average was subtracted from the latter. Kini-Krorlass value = -0.15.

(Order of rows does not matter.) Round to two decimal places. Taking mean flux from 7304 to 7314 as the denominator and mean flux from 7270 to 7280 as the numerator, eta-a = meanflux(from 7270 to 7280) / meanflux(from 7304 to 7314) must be 0.92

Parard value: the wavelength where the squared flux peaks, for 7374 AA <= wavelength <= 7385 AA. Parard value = 7378.74 AA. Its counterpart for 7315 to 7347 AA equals 7319.51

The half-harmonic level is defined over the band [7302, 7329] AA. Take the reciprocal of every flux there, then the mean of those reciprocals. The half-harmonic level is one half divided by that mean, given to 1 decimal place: 8.4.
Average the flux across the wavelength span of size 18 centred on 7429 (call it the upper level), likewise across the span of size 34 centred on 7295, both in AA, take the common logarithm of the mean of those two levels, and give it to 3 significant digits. 1.20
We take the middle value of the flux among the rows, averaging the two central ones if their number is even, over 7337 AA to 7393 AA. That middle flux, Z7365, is 16.7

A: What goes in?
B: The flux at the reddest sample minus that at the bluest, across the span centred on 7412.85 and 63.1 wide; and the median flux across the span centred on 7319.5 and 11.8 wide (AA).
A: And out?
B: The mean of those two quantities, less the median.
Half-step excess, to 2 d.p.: -8.90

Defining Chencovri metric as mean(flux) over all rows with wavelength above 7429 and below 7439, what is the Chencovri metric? 16.2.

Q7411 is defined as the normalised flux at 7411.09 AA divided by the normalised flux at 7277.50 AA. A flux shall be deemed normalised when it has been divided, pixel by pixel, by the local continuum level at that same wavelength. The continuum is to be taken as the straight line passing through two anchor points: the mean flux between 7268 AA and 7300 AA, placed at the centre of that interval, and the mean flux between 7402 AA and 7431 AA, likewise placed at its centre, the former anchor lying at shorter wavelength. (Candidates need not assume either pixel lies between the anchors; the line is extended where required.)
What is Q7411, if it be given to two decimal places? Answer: 1.04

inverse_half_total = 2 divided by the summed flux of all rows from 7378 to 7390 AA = 0.017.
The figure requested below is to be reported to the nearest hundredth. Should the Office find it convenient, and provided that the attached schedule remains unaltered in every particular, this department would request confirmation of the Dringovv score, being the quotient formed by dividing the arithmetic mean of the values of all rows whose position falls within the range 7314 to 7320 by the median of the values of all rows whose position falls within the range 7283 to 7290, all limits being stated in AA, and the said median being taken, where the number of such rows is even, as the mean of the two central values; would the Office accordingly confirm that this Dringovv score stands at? 1.20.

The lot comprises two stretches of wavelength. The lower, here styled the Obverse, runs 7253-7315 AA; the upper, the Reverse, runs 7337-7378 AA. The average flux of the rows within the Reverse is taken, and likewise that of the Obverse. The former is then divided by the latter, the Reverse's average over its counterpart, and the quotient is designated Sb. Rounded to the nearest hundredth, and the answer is 1.06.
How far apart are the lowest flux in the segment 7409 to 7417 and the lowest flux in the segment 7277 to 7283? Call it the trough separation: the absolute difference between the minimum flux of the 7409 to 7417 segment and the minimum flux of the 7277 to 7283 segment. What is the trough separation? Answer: 1.9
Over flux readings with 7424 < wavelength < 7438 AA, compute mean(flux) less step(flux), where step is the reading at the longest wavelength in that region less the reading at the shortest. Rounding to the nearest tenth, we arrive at 15.8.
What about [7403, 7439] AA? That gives 17.7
